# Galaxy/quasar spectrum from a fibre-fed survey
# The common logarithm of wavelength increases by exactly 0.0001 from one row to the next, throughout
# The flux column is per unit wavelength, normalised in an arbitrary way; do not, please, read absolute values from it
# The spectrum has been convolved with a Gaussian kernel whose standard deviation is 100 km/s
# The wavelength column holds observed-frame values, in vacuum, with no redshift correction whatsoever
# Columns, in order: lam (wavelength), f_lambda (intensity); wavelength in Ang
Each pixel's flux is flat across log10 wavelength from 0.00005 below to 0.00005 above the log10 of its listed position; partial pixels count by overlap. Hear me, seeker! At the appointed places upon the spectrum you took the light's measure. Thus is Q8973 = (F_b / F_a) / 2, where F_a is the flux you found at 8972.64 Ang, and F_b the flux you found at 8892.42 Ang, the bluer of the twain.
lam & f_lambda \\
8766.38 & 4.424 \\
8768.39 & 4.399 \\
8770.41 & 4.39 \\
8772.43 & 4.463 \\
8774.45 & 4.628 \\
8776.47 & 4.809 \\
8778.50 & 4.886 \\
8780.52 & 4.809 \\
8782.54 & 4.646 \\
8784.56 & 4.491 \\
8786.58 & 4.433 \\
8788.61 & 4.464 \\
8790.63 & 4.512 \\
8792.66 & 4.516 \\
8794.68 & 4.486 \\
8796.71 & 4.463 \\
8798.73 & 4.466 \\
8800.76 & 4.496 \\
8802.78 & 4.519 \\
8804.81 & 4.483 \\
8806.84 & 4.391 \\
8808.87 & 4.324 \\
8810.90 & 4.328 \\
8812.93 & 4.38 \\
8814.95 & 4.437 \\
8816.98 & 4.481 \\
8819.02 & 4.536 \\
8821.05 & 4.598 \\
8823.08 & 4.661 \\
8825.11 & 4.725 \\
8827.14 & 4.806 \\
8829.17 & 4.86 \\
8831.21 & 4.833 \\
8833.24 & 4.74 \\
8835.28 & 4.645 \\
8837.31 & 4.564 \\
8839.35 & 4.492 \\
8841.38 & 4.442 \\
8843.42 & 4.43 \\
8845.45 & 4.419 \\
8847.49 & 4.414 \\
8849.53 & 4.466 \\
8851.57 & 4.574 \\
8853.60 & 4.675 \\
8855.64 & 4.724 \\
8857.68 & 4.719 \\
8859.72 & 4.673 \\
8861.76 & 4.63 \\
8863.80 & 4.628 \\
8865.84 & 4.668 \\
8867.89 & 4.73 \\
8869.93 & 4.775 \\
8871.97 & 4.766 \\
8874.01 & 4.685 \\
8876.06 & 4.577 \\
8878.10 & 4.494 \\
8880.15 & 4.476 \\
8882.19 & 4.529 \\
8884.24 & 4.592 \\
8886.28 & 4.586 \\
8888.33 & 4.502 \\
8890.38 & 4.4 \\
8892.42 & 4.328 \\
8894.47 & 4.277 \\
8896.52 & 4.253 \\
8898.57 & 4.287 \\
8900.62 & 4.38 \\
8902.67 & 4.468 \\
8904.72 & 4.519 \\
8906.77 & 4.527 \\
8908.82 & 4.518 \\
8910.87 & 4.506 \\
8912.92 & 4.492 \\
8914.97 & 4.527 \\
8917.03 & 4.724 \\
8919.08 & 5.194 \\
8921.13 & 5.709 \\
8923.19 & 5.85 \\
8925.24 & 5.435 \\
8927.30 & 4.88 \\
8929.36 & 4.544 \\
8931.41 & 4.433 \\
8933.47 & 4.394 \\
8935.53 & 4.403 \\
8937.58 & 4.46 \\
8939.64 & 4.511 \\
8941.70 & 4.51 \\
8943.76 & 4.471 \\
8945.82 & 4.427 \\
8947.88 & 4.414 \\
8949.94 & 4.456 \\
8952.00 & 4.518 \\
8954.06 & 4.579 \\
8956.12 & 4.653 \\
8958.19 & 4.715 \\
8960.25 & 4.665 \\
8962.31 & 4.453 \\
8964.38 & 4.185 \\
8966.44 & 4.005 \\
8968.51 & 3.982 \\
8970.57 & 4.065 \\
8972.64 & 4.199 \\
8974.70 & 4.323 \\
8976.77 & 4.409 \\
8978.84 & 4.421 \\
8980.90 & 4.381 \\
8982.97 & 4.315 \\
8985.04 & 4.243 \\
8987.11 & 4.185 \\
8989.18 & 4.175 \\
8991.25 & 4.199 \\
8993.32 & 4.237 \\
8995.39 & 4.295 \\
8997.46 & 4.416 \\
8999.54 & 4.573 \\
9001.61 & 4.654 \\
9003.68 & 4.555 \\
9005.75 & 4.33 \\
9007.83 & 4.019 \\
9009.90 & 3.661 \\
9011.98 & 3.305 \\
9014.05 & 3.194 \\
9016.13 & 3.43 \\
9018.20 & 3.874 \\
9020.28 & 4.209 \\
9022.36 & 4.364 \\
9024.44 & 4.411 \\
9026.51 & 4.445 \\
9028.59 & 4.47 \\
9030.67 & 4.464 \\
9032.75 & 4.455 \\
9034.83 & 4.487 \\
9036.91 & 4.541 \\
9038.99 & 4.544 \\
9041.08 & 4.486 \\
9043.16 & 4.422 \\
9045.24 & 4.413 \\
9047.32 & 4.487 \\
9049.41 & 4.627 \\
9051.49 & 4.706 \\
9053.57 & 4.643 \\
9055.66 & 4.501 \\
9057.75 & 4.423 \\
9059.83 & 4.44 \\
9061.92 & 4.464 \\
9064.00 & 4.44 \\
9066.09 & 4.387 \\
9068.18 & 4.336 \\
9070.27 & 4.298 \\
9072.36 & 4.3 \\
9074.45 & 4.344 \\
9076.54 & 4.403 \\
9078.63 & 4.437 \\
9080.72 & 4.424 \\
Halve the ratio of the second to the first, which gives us 0.52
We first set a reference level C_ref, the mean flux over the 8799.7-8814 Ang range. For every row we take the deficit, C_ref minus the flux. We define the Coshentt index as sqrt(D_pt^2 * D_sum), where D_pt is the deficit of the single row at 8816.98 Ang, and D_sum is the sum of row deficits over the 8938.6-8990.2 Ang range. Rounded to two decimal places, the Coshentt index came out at 0.07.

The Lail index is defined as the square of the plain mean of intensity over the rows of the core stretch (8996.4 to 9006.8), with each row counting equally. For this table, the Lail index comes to 20.3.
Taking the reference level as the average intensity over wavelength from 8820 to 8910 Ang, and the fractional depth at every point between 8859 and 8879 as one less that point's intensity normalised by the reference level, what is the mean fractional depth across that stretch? -0.02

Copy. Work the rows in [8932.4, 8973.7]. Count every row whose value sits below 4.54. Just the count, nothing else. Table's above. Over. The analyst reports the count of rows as 16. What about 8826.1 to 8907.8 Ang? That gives 19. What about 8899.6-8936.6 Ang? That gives 11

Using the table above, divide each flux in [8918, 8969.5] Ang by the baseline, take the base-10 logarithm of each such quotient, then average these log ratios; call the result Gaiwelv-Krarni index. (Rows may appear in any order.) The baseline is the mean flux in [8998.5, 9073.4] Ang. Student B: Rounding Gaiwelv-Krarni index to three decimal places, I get 0.029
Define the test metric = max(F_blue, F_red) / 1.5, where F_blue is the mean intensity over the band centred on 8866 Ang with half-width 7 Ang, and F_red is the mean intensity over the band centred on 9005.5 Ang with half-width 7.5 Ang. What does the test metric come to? 3.13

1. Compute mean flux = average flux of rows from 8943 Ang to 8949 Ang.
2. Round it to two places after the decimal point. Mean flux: 4.44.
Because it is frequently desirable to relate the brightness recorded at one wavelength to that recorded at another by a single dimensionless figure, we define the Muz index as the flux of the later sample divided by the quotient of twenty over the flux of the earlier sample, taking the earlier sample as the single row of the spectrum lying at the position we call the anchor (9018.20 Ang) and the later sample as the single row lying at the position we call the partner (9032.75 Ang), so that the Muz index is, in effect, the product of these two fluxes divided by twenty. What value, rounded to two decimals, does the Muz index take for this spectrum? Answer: 0.86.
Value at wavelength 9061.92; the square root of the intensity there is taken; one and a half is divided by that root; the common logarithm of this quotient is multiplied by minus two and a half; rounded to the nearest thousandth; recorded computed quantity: 0.372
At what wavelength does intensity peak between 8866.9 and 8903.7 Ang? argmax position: 8869.93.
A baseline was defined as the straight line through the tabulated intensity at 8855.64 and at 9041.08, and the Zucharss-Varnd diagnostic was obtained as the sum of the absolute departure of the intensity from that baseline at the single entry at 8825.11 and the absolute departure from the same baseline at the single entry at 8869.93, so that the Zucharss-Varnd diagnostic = 0.11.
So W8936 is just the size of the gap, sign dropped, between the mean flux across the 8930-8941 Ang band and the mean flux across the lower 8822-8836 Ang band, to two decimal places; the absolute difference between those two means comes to 0.31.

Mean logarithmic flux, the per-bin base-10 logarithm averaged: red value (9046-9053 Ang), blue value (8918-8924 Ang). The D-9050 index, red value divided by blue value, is 0.89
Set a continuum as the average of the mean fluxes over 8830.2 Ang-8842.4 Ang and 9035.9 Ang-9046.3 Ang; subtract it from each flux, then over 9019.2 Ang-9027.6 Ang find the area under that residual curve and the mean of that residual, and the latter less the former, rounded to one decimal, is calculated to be 1.4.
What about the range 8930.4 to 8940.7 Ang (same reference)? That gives 1.0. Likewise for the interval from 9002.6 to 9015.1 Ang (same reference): 8.1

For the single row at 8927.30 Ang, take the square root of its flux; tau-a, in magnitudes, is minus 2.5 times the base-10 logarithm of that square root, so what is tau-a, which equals -0.861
